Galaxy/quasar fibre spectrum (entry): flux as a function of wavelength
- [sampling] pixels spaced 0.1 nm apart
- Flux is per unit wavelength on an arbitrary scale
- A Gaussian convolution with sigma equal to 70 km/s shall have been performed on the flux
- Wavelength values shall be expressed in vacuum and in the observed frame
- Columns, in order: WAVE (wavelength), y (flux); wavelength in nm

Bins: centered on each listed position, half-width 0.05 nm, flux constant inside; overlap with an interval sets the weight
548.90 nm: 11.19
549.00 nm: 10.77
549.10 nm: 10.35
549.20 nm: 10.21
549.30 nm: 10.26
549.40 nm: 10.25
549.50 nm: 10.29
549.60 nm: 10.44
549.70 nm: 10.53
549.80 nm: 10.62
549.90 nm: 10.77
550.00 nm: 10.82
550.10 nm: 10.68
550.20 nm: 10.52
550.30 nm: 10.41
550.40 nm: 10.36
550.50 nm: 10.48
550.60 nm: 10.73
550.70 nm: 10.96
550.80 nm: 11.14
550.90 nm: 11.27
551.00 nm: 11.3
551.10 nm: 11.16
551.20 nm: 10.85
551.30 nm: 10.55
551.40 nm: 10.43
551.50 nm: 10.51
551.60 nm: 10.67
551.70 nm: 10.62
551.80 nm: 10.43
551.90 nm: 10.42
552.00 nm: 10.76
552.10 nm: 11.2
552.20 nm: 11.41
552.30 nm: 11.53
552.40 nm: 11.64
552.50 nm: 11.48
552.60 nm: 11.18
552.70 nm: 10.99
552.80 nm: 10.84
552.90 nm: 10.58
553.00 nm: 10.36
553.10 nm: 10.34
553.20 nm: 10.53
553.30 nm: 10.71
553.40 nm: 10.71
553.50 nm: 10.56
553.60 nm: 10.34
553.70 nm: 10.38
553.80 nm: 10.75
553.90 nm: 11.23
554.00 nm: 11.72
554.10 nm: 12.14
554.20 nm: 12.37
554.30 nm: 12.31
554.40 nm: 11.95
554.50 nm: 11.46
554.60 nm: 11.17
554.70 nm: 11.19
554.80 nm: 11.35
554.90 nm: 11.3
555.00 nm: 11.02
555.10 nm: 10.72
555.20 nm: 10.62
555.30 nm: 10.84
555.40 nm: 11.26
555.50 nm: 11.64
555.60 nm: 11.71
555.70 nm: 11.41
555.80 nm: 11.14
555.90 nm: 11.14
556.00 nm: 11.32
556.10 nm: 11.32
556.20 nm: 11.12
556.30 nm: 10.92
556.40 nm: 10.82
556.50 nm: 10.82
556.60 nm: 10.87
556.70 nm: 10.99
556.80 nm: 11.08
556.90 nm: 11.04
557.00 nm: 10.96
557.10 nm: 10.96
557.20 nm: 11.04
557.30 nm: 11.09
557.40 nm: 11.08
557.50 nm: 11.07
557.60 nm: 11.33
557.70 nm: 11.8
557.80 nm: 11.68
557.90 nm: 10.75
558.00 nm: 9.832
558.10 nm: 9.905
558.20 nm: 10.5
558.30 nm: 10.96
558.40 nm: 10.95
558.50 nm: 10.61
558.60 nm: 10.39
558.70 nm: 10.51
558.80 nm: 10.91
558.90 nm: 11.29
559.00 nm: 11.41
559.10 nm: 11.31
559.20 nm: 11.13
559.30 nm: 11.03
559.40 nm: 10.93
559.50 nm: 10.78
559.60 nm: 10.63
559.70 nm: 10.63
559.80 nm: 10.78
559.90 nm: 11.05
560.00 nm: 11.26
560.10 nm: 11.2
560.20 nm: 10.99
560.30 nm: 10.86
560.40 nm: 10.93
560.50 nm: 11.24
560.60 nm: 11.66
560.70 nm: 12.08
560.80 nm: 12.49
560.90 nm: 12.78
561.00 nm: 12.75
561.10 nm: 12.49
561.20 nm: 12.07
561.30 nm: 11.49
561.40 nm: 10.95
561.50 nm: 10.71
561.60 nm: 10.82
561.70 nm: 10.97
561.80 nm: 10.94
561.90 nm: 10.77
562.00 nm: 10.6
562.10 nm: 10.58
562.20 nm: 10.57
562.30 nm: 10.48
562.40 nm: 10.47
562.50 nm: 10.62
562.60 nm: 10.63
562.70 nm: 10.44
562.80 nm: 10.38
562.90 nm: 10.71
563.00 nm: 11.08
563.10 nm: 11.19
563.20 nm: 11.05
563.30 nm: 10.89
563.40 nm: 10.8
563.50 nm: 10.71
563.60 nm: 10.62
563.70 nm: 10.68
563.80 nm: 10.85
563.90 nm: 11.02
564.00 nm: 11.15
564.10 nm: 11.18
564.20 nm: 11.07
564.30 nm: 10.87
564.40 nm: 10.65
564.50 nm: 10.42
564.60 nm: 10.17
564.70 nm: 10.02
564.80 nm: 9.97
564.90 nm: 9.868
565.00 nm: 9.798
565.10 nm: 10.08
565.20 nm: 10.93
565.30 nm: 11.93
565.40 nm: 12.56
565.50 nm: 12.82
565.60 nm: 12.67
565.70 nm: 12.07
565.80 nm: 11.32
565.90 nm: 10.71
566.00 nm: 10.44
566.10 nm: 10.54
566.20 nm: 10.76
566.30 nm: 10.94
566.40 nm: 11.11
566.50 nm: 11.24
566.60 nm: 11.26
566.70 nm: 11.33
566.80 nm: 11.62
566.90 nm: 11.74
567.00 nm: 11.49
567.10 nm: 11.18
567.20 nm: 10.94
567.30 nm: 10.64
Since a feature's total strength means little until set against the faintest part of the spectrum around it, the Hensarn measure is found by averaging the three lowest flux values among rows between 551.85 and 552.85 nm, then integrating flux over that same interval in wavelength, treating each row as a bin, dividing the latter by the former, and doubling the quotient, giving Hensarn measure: 2.09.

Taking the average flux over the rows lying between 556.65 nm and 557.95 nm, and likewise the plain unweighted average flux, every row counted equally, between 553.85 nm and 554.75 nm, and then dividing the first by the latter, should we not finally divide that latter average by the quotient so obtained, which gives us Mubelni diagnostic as 12.3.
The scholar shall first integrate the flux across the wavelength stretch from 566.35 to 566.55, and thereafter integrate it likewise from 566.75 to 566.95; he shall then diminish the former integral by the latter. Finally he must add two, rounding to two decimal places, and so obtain 1.90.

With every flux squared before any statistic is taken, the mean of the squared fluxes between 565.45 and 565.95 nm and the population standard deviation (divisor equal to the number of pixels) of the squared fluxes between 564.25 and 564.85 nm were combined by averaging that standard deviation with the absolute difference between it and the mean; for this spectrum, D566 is 71.3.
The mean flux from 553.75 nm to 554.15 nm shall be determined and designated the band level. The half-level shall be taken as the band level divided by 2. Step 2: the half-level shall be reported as 5.73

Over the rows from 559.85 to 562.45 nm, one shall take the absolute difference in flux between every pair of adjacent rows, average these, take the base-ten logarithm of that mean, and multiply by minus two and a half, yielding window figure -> 1.67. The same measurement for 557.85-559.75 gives 1.53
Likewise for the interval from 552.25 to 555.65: 1.63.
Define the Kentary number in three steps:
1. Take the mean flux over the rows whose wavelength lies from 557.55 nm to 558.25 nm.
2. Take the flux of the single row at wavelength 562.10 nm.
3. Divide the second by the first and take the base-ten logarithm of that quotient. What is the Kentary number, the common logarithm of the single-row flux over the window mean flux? -0.010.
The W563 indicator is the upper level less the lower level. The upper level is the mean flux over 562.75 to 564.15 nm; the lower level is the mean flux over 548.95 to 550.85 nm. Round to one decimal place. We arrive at 0.3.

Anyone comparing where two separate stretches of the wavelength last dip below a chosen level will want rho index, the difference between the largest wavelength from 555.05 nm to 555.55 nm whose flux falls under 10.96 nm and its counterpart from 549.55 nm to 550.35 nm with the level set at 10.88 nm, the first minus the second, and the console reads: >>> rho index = 5.00 nm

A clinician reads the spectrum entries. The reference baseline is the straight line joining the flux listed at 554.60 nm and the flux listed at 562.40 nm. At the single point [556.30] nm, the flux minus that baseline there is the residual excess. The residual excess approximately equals -0.10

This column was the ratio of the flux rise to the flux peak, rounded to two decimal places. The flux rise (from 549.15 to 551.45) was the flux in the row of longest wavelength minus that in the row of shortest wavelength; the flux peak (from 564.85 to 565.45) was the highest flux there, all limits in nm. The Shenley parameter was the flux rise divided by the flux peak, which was 0.02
